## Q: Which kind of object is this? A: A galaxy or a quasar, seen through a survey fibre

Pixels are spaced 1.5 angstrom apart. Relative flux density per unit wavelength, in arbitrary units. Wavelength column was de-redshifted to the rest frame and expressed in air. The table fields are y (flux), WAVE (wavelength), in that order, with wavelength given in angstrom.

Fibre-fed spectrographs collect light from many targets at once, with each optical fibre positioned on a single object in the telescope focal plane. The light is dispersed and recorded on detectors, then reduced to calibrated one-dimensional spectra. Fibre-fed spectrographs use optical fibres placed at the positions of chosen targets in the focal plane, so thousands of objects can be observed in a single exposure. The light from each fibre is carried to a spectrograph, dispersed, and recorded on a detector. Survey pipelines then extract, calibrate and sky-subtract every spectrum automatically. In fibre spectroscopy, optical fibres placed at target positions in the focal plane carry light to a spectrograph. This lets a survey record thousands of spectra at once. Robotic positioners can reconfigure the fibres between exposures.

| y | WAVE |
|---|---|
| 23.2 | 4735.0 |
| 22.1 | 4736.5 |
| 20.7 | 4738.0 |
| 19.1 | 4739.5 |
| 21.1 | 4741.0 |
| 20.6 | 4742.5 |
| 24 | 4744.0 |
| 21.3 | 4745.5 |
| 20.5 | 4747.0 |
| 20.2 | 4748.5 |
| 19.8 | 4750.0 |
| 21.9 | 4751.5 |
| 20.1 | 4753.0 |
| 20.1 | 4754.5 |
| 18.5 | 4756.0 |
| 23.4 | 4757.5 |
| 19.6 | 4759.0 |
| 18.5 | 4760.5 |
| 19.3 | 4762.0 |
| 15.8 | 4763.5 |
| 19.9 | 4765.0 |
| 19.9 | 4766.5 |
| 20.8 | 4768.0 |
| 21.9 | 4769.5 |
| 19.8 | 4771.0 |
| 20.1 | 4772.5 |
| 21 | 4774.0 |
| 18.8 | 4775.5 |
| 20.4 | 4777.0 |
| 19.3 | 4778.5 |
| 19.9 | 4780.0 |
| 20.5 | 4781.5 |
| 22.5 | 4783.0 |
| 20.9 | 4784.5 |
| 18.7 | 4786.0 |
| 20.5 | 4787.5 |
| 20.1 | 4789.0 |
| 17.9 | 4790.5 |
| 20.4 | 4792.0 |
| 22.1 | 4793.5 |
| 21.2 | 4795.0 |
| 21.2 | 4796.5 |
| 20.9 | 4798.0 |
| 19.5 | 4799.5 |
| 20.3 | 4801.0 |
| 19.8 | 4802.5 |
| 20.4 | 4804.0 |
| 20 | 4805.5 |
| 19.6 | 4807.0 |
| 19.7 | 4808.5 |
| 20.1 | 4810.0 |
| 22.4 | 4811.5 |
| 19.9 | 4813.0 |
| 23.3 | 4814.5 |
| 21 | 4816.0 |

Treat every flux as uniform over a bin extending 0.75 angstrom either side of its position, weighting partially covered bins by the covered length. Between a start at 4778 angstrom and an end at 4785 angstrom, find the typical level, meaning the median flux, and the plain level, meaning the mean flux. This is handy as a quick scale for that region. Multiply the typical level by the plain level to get 423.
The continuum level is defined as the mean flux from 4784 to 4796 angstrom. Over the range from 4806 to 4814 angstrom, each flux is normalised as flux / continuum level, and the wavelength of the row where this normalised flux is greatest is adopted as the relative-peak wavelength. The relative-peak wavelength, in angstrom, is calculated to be 4811.5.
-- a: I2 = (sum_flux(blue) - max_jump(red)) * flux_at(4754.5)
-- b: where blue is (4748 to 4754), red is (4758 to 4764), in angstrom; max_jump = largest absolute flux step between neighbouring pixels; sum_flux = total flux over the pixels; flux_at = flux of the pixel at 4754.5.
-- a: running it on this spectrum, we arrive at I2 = 1578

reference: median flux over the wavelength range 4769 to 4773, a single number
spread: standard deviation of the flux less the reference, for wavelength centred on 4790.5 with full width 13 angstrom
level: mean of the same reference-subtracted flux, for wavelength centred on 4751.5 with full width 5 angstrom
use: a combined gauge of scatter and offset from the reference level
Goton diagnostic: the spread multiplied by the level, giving 0.6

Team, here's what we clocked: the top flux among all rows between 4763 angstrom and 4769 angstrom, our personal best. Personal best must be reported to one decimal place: 20.8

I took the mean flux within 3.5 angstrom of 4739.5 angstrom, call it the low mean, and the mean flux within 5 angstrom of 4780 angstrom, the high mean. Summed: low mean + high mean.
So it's 41.0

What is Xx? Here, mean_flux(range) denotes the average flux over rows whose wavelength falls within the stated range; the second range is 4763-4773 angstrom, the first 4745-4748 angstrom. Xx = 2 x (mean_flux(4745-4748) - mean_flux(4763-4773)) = 2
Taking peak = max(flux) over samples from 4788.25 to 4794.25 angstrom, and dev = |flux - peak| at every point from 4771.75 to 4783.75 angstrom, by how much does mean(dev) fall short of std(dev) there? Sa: -1.0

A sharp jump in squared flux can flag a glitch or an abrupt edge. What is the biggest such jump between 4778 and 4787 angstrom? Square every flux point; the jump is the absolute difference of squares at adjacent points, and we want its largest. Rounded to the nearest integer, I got 87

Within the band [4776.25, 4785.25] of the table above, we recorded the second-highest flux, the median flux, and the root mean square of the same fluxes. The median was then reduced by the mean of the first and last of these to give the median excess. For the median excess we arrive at -0.30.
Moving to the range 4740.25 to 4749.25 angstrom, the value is -0.46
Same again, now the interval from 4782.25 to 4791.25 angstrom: -0.23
